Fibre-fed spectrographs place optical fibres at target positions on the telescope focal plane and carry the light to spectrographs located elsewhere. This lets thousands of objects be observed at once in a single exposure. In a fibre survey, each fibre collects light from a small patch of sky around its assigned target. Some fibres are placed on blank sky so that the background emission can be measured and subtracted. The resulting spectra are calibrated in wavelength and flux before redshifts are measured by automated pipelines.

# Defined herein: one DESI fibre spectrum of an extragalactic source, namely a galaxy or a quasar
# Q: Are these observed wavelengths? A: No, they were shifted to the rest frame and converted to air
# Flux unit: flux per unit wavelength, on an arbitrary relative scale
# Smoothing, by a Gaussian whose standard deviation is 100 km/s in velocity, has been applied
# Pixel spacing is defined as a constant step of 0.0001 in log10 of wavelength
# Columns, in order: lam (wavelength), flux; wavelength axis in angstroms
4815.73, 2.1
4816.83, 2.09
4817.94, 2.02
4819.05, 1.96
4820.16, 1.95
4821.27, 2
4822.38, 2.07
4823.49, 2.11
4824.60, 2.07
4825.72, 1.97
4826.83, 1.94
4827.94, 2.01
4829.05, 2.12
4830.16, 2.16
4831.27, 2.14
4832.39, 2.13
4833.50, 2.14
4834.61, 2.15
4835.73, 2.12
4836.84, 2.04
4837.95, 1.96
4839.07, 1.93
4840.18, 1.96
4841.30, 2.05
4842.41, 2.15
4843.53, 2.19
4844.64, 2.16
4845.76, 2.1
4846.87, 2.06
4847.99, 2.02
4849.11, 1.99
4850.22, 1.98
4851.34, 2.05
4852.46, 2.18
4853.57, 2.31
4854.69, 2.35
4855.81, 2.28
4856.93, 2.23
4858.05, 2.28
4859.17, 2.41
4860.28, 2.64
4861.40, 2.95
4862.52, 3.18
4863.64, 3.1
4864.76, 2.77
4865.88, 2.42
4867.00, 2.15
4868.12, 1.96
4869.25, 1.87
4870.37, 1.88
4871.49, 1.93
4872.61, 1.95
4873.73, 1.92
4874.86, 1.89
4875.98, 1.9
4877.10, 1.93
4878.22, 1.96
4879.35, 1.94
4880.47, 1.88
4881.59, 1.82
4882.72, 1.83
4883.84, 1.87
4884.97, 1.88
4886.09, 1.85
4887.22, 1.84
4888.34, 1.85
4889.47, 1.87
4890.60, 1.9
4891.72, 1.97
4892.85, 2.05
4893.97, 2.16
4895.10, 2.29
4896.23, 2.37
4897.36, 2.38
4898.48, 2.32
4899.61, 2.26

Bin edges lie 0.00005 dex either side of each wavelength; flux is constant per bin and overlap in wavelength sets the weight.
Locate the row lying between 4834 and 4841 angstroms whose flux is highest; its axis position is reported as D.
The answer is 4834.61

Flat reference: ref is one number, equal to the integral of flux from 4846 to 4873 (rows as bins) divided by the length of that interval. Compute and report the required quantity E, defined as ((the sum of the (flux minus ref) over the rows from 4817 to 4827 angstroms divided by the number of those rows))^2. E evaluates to 0.08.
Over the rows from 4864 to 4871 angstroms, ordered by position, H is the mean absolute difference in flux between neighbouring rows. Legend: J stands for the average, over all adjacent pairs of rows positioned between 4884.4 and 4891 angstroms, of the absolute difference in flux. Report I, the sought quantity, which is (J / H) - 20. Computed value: -19.9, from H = 0.182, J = 0.02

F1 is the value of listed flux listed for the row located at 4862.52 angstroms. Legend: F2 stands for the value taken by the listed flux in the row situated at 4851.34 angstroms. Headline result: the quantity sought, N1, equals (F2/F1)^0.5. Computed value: 0.80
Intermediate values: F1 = 3.18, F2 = 2.05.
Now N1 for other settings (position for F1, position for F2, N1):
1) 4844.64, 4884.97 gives 0.93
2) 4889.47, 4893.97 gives 1.07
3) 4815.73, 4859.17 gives 1.07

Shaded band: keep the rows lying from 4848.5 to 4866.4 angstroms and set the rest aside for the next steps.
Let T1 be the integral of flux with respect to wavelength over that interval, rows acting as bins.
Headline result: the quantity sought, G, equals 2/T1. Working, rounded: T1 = 43.8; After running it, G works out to 0.046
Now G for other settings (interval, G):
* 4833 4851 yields 0.054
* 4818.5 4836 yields 0.055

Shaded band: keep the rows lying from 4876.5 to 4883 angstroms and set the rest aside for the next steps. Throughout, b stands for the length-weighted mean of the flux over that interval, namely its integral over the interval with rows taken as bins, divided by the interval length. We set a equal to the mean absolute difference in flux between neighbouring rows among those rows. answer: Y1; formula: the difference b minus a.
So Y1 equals 1.86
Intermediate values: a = 0.04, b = 1.90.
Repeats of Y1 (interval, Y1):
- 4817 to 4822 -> 1.95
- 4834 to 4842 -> 1.98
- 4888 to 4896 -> 1.96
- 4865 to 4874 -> 1.95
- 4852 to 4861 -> 2.25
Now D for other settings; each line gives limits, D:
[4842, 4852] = 4843.53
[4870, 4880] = 4878.22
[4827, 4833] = 4830.16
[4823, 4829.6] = 4829.05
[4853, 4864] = 4862.52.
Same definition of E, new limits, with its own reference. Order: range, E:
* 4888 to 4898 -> 0.04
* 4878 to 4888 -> 0.17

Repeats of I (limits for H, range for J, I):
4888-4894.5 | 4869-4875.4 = -19.5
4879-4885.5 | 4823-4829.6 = -18.1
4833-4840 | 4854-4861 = -17.7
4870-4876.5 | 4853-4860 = -17.6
